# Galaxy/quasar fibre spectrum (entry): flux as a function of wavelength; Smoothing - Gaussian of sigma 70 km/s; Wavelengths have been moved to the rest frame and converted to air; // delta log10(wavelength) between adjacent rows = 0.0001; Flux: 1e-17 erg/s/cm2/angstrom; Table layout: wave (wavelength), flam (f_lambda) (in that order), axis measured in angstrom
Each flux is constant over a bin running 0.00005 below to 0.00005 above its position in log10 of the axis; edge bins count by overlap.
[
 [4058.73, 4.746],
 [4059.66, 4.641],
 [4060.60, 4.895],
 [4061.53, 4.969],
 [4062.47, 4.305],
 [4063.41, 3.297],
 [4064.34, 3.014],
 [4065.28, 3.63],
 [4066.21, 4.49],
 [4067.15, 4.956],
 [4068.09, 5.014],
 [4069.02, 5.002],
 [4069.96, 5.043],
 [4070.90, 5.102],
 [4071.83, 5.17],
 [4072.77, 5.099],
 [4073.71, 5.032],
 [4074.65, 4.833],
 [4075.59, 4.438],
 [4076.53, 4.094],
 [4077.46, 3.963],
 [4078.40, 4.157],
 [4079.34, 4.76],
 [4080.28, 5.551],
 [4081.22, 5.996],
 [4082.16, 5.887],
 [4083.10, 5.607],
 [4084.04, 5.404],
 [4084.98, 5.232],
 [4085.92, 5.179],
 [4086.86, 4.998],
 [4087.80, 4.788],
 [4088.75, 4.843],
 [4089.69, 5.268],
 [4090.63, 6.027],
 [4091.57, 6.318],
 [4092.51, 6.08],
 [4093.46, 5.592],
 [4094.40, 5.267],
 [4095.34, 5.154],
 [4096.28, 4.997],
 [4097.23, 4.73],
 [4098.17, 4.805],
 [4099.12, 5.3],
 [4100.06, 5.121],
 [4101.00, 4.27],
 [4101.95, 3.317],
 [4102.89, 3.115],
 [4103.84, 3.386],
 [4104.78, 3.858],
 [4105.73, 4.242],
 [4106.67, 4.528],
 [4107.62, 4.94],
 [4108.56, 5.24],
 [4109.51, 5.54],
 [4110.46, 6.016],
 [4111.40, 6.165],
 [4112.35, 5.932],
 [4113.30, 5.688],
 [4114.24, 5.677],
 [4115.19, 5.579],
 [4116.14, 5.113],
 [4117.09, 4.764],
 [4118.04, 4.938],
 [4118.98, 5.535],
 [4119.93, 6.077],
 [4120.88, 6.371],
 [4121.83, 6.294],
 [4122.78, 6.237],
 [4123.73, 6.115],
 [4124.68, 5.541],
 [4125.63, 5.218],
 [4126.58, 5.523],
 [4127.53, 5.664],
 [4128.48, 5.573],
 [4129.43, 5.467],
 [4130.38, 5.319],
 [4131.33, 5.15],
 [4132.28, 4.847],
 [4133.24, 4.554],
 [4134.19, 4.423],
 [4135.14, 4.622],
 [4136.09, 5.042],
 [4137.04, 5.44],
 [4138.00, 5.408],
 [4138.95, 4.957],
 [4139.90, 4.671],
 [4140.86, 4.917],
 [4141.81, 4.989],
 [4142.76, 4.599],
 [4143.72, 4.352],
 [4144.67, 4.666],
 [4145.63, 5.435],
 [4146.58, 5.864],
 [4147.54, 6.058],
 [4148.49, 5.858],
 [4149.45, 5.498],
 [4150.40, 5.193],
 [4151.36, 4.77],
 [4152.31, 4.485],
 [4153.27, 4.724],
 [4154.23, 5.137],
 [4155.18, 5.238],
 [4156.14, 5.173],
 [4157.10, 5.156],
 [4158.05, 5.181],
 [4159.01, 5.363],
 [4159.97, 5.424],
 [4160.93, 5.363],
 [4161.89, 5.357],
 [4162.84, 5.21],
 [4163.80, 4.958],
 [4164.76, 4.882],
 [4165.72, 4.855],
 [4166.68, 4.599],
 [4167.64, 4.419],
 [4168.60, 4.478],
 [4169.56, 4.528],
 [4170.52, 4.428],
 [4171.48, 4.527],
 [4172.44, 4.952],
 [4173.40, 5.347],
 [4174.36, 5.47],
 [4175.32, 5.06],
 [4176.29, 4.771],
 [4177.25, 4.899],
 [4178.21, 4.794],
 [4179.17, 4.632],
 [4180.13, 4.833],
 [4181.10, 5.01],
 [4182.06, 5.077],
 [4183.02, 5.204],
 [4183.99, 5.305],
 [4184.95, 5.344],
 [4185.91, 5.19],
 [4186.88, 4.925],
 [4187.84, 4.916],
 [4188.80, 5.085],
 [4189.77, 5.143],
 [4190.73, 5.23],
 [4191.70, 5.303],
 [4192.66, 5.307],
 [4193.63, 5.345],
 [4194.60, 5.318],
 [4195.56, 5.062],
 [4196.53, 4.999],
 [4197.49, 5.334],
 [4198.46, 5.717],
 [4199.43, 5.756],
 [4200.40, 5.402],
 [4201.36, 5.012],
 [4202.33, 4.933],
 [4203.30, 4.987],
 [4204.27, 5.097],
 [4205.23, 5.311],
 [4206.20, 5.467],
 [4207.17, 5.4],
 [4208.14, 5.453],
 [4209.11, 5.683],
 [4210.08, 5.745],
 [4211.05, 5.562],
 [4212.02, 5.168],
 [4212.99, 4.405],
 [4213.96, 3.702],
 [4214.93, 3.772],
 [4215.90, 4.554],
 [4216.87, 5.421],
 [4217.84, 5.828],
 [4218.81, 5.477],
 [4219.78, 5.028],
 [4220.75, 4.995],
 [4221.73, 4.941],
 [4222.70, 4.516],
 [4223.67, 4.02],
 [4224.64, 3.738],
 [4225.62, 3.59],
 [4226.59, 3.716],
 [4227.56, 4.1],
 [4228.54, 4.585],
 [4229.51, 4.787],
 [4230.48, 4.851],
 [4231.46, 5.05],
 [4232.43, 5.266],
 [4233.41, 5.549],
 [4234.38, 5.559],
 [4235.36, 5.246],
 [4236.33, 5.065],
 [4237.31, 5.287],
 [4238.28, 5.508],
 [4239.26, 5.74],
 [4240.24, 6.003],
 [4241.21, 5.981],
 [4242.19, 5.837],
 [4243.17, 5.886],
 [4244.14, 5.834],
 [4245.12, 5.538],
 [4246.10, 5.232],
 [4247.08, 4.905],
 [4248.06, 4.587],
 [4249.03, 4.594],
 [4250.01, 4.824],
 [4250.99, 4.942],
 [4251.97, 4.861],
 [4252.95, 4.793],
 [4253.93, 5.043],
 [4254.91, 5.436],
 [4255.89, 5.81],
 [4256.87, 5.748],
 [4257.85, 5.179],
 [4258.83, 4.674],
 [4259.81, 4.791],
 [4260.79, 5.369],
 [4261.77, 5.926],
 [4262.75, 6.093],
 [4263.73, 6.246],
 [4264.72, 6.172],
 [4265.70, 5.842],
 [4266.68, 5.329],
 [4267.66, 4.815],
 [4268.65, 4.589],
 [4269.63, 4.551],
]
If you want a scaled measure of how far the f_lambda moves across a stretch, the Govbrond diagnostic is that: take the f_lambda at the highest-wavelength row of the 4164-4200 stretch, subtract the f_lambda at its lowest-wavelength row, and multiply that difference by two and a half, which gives 2.2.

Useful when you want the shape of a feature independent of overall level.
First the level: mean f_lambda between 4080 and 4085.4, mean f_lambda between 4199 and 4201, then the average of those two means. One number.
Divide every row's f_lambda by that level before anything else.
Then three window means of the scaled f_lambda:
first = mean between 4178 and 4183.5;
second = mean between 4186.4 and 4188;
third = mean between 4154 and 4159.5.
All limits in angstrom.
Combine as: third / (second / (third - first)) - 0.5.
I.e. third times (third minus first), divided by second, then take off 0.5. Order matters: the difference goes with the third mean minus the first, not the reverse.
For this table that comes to -0.45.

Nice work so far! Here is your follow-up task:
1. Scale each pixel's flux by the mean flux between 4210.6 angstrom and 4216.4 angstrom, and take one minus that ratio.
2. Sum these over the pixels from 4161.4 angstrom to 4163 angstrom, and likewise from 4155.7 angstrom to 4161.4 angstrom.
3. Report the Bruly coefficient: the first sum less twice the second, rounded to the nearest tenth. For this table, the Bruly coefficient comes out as 1.7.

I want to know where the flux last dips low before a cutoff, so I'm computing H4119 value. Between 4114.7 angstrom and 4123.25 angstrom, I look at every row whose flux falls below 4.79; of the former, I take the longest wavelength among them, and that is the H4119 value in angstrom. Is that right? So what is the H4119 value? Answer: 4117.09 angstrom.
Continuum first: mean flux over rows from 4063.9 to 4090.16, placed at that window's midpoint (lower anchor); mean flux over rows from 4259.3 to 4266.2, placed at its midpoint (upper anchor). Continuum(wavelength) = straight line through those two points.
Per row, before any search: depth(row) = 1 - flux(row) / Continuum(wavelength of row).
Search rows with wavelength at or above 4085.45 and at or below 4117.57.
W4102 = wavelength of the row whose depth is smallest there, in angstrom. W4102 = 4091.57 angstrom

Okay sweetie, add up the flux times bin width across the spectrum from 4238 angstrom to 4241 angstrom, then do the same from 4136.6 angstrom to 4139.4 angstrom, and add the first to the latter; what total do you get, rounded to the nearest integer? 32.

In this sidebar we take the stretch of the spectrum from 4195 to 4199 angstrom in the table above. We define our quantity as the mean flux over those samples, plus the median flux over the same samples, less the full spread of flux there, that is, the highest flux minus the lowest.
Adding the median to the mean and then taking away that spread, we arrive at 9.8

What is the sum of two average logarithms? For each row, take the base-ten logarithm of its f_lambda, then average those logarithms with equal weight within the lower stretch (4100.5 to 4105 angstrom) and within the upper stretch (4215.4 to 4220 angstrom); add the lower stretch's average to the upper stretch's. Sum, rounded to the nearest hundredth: 1.27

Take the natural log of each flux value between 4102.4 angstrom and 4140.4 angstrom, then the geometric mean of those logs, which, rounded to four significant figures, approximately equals 1.633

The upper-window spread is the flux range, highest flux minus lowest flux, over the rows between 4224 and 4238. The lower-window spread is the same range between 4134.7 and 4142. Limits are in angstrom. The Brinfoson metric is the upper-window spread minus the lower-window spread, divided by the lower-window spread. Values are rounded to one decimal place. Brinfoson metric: 1.4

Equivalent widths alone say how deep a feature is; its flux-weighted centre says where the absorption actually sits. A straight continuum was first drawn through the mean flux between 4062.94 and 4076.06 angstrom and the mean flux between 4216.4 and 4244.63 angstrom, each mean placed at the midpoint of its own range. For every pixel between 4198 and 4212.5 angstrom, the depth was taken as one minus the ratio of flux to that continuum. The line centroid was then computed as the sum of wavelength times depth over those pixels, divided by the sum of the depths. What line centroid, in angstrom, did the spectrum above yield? 4205.4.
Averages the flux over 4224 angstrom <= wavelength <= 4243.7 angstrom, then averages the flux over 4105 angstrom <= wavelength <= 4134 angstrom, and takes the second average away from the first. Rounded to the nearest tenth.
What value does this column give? -0.4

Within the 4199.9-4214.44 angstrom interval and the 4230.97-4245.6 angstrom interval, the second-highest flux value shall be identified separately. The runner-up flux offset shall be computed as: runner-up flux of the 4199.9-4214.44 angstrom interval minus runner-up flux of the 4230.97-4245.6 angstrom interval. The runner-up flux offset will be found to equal -0.3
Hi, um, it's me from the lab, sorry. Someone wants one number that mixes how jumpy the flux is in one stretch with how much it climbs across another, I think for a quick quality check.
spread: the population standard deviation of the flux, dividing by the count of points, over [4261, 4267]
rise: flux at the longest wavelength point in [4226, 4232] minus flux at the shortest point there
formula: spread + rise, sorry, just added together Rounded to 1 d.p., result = 1.6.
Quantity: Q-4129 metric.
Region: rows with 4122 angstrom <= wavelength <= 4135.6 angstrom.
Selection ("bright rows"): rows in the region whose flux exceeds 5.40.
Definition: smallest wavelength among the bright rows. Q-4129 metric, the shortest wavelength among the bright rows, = 4122.78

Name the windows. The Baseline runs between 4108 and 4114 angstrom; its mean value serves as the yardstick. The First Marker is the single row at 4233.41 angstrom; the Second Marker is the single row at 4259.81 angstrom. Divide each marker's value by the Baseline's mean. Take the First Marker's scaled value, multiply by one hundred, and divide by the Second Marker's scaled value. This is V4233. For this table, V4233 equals 116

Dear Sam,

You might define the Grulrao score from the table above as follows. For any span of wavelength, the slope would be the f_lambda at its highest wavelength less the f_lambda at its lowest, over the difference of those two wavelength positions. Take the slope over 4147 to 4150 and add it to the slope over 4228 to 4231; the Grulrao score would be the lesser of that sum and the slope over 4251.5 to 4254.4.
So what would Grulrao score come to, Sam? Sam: -0.16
